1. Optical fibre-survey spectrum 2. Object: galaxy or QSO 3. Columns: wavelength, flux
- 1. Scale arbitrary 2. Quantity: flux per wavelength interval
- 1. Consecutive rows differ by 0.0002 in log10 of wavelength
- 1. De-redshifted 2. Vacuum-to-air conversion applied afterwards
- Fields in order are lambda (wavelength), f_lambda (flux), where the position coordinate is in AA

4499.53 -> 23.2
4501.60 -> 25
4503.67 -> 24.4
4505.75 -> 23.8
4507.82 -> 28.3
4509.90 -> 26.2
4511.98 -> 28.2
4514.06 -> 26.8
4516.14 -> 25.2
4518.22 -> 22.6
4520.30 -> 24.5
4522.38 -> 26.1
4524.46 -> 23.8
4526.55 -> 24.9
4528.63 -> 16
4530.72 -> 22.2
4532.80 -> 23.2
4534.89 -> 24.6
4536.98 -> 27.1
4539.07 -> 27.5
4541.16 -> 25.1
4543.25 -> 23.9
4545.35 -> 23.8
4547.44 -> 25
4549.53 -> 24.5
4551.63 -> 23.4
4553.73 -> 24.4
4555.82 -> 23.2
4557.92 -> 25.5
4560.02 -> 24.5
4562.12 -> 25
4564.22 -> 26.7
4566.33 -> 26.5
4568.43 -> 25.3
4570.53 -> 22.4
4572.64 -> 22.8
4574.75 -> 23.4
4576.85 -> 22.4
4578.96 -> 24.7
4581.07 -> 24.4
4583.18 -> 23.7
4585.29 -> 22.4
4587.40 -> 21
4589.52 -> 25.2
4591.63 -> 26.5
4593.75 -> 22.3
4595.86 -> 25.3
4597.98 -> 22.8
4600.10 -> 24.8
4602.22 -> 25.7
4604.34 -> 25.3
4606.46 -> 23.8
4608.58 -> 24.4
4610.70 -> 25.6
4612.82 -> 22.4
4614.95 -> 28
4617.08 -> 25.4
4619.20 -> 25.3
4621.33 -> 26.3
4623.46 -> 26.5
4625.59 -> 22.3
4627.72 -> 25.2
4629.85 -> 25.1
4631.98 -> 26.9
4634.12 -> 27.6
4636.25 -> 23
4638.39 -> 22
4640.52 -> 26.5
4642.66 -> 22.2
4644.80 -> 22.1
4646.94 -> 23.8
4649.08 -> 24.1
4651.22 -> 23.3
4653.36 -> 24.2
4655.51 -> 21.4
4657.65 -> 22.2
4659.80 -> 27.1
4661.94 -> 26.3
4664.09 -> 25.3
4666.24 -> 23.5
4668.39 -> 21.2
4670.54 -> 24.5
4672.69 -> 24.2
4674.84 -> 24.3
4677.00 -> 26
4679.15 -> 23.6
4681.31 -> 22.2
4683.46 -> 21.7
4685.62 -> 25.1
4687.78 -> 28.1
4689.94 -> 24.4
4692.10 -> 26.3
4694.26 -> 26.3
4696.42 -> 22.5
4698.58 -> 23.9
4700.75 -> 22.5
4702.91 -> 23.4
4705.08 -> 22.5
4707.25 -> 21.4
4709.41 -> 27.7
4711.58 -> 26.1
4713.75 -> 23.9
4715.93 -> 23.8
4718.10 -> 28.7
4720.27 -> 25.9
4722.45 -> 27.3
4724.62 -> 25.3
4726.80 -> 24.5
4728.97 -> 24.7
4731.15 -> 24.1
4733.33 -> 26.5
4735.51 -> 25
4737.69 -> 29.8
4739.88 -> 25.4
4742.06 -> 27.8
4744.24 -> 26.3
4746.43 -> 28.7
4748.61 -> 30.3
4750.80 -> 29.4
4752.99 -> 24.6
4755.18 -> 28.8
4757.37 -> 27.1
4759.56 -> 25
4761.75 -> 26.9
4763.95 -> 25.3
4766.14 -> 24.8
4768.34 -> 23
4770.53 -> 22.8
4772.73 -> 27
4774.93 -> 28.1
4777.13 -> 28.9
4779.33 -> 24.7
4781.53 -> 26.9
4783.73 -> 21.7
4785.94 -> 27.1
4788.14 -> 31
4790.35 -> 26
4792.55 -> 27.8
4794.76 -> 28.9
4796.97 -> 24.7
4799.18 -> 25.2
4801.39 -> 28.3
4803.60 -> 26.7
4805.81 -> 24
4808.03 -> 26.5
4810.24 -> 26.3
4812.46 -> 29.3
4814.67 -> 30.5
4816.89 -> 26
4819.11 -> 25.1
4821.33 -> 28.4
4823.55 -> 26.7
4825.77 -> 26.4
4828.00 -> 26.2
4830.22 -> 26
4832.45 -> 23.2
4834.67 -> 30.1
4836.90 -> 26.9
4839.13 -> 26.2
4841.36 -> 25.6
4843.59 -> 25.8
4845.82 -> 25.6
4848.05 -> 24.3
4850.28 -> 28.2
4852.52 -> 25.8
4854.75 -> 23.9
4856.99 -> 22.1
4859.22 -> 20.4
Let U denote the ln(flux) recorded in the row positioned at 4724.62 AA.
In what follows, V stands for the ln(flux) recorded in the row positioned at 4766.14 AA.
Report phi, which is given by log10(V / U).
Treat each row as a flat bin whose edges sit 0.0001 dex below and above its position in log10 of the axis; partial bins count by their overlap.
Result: -0.003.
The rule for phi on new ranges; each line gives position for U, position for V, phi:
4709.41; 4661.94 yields -0.007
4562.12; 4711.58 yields 0.006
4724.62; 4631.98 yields 0.008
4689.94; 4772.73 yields 0.014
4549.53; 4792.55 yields 0.017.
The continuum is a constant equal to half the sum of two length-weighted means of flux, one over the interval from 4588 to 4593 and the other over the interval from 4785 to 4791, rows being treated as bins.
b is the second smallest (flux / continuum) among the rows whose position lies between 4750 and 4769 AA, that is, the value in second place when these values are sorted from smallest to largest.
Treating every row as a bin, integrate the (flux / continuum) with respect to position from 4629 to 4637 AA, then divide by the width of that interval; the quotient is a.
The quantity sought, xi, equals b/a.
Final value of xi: 0.95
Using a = 0.966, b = 0.92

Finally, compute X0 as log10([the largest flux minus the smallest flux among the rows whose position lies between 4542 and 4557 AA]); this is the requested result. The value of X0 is 0.26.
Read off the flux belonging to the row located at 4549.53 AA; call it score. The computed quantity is 24.5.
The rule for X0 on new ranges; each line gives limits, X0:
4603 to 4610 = 0.18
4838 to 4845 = -0.22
